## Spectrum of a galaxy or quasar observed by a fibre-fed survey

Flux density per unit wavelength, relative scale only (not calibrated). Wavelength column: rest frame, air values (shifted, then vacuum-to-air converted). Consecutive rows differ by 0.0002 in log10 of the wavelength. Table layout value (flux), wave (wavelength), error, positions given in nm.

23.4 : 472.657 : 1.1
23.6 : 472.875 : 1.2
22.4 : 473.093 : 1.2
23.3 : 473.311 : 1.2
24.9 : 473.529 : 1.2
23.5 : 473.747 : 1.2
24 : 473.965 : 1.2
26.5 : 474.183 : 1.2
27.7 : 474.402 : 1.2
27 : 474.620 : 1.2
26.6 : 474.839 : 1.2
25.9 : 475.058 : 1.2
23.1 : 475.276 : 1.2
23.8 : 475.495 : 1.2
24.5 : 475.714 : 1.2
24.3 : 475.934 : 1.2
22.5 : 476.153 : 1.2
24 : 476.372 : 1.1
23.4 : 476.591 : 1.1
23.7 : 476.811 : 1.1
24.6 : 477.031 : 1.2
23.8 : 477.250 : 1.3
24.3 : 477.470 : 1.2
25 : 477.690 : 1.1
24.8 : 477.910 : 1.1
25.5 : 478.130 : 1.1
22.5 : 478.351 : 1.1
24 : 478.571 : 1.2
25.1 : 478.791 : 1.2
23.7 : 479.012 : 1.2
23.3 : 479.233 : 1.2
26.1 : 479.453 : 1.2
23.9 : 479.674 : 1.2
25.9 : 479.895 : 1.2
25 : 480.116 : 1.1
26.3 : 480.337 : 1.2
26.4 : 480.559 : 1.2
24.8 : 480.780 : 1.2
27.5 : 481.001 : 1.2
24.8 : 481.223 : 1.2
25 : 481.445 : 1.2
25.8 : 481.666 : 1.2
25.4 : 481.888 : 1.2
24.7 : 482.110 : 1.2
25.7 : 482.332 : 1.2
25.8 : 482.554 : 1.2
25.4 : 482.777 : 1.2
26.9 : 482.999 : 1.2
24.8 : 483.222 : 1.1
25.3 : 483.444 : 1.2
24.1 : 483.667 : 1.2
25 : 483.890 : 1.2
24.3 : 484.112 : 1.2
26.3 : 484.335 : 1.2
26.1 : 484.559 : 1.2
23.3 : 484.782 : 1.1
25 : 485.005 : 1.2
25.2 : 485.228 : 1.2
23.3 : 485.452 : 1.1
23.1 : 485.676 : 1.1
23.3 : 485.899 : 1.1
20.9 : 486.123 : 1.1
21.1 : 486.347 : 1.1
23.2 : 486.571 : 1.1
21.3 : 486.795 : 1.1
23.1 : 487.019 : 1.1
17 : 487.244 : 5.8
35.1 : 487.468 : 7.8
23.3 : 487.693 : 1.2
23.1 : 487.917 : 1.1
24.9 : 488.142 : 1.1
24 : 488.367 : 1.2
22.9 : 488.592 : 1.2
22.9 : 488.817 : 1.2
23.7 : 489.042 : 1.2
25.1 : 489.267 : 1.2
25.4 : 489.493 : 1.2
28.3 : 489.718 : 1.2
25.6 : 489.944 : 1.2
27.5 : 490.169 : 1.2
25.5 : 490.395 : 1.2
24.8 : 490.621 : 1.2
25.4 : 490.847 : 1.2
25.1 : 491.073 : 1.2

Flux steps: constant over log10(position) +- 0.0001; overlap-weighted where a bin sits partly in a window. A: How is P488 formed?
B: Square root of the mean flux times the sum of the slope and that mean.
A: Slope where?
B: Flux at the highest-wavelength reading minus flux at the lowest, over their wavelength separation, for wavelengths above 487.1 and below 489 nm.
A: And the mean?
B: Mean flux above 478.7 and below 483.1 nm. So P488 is 27.2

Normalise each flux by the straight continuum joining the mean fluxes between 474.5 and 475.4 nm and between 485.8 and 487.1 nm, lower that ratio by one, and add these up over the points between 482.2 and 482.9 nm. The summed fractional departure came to 0.30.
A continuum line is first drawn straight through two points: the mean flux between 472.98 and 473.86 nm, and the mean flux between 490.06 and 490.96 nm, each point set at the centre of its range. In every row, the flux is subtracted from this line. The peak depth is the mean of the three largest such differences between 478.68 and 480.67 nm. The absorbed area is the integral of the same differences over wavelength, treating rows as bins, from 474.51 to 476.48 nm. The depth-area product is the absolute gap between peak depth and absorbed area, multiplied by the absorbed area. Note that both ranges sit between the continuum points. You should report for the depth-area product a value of -3.8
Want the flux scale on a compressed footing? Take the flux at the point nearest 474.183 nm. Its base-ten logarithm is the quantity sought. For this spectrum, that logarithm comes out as 1.42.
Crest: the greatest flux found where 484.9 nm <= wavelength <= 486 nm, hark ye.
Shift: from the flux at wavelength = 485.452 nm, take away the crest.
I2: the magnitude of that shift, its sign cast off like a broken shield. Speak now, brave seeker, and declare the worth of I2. 1.9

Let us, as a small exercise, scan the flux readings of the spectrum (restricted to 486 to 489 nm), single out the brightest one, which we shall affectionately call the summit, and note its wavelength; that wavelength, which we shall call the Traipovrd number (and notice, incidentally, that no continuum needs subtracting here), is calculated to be 487.468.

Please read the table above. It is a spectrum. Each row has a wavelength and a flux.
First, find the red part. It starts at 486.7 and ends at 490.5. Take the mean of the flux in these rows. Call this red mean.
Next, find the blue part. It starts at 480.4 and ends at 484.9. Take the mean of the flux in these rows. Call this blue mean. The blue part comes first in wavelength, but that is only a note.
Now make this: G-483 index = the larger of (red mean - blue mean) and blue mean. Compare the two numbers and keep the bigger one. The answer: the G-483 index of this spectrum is 25.4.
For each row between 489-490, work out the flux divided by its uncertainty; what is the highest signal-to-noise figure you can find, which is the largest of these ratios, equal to 23.6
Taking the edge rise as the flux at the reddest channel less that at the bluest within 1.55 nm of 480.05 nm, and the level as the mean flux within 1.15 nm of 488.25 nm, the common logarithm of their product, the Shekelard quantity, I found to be 1.4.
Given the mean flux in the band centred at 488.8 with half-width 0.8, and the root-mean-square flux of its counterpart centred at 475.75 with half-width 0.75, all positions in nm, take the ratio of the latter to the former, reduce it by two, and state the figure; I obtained -1.00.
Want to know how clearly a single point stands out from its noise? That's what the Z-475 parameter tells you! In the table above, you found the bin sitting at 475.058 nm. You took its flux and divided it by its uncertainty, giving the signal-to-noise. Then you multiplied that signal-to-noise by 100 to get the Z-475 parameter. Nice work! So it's 2158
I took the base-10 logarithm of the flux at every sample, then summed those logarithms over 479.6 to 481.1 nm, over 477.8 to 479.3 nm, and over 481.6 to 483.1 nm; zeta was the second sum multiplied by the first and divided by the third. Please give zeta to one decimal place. 9.7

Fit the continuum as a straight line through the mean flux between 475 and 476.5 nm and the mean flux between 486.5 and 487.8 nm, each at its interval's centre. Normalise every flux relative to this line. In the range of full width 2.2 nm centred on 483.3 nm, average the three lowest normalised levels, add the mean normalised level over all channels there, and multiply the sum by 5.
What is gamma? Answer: 10.4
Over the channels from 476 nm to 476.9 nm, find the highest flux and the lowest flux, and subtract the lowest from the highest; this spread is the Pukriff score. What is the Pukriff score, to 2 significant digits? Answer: 1.5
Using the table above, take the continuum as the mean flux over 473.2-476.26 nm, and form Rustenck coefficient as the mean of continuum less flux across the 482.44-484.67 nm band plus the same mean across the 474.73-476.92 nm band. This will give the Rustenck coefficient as 0.1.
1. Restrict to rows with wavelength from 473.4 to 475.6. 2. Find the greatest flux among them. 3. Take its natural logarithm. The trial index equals 3.32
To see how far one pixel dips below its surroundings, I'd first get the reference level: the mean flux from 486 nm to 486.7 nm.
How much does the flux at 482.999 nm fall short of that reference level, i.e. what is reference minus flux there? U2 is -5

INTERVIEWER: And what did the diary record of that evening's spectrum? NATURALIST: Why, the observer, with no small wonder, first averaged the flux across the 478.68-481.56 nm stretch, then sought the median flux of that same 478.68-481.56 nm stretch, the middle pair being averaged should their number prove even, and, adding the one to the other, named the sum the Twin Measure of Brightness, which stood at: 50.2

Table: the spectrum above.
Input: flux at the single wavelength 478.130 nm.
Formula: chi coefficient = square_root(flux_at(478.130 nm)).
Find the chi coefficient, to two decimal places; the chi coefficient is 5.05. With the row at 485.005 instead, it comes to 5.00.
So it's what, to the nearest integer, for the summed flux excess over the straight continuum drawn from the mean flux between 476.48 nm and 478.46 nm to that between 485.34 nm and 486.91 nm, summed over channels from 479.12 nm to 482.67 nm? 31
